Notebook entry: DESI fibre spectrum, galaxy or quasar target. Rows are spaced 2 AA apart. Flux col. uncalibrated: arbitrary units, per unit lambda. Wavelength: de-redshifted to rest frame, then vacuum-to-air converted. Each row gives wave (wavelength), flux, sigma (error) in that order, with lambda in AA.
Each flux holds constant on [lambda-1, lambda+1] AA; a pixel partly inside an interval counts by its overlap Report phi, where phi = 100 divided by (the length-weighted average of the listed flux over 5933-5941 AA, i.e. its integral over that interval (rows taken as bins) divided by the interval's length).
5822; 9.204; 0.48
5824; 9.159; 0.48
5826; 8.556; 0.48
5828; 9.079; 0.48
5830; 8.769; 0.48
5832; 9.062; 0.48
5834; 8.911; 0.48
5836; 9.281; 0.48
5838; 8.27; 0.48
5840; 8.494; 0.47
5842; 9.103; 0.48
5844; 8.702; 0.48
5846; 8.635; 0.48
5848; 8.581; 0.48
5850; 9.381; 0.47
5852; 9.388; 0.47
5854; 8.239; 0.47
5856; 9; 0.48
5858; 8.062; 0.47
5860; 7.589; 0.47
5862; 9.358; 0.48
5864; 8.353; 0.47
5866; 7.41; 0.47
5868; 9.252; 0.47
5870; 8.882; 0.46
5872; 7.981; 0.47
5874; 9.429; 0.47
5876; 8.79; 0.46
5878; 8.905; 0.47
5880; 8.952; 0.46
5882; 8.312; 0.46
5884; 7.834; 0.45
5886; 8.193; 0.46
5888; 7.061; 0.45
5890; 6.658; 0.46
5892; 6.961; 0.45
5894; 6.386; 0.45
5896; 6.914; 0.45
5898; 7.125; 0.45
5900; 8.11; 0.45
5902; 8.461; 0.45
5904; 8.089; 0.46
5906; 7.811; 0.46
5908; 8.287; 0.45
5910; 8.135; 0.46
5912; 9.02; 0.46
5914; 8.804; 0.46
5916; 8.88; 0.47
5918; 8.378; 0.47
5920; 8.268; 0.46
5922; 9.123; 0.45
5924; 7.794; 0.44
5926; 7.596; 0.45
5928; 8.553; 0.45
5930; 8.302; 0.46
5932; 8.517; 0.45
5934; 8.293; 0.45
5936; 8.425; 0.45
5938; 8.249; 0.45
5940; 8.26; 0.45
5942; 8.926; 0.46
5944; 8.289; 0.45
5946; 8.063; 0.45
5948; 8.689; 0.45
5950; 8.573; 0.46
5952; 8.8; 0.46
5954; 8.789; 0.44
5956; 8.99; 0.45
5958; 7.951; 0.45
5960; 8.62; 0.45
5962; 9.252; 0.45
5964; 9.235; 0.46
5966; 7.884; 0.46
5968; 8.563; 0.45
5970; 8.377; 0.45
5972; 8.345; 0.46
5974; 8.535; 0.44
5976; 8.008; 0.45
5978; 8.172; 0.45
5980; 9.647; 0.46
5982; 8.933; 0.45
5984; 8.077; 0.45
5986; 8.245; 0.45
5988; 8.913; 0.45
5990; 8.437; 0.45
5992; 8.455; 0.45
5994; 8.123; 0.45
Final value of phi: 12.0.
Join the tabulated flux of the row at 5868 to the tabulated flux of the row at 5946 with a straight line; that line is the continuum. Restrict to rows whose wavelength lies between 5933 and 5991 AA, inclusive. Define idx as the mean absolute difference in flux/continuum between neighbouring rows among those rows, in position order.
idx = 0.060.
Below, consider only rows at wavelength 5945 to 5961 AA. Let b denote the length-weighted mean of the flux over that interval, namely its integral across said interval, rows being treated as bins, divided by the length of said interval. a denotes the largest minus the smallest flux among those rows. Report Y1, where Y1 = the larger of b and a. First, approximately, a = 1.0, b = 8.56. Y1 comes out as 8.56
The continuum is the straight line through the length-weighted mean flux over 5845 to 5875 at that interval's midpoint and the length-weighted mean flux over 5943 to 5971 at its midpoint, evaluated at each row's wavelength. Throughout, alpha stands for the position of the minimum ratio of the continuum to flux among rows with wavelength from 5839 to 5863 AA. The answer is 5852 AA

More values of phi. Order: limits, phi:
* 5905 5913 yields 12.0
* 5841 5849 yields 11.4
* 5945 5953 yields 11.7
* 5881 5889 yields 12.7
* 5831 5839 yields 11.3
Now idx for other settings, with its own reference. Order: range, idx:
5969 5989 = 0.071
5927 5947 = 0.034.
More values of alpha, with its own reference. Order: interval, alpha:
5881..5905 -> 5902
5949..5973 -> 5962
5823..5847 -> 5836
